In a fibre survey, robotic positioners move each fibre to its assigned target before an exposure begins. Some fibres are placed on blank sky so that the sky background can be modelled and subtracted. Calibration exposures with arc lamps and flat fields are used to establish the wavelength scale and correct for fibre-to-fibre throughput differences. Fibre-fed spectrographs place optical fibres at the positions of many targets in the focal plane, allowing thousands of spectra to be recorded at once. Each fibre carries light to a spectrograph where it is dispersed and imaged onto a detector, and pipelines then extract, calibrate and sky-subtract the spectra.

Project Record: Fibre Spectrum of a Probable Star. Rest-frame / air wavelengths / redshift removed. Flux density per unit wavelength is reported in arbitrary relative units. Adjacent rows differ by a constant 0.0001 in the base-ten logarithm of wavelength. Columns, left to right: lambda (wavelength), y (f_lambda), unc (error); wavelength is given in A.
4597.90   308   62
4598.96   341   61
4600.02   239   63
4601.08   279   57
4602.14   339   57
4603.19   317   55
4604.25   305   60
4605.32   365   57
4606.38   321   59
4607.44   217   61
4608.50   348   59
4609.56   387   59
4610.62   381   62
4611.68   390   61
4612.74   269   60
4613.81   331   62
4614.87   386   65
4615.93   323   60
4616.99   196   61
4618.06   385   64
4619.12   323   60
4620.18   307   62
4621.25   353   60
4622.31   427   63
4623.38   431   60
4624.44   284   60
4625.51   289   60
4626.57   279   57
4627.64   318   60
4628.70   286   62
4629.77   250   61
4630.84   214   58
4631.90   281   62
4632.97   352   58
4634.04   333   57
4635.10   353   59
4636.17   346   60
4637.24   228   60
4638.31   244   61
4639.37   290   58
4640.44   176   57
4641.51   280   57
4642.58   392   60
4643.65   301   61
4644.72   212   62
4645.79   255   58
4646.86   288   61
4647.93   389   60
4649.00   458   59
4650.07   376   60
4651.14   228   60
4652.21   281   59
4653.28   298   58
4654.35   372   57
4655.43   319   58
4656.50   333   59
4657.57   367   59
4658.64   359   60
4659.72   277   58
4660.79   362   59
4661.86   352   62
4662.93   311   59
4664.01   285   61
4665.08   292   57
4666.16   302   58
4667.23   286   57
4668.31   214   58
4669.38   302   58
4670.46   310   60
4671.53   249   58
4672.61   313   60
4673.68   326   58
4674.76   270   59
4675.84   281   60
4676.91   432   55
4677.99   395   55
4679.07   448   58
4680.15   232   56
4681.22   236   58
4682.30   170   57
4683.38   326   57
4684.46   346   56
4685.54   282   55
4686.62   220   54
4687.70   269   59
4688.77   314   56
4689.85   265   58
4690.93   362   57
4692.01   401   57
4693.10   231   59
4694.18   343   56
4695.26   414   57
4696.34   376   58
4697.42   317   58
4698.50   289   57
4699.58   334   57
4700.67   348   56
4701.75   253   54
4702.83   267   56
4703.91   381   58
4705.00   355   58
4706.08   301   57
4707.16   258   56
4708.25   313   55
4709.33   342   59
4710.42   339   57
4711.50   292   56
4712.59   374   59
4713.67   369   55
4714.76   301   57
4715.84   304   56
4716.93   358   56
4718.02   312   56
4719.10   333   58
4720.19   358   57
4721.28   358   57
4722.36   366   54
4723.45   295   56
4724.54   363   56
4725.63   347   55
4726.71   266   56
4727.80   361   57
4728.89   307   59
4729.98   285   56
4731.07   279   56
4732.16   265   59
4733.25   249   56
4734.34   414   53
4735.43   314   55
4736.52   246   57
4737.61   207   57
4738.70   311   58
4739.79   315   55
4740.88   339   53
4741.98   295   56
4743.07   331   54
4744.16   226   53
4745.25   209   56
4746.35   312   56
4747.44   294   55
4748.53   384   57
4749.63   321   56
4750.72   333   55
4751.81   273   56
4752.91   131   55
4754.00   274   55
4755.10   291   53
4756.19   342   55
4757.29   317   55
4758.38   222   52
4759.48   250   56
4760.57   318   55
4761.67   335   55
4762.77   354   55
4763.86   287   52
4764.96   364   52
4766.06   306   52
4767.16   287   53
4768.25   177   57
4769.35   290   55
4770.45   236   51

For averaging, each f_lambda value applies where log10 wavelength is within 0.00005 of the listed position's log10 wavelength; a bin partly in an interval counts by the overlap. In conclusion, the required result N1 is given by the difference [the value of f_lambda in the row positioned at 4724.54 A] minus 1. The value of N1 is 362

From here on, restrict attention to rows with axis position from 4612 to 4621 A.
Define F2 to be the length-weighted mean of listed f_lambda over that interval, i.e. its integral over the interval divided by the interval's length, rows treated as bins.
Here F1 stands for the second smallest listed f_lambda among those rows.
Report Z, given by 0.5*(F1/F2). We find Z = 0.423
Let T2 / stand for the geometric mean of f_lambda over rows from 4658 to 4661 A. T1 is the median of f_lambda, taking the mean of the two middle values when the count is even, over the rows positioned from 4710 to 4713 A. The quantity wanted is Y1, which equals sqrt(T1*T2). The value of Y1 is 335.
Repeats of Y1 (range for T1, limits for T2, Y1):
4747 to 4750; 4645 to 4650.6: 333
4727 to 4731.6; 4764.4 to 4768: 306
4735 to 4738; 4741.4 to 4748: 260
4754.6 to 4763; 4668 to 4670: 284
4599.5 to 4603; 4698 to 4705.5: 296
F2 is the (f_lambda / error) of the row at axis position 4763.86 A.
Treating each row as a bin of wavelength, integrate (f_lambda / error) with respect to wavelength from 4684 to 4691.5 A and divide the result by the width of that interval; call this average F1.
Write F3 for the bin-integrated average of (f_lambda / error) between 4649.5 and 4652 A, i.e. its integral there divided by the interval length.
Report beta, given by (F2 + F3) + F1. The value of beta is 15.8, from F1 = 5.21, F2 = 5.5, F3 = 5.04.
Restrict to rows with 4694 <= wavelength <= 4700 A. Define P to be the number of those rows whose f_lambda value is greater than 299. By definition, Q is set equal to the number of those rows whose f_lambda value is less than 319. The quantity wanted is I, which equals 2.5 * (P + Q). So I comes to 17.5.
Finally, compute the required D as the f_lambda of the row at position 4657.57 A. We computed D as 367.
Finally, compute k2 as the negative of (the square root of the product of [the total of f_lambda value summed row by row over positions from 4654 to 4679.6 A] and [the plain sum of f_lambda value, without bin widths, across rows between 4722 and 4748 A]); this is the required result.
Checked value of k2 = -7471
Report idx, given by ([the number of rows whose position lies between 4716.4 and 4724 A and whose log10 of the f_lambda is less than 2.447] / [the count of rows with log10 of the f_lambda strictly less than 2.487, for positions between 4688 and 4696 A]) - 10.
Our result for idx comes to -10.0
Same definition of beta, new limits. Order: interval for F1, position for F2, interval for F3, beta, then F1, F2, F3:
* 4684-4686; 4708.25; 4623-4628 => 16.7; 5.65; 5.7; 5.33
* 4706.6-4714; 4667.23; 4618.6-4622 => 16.2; 5.73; 5.0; 5.50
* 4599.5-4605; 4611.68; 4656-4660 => 17.3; 5.15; 6.4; 5.71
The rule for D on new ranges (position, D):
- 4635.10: 353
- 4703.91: 381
